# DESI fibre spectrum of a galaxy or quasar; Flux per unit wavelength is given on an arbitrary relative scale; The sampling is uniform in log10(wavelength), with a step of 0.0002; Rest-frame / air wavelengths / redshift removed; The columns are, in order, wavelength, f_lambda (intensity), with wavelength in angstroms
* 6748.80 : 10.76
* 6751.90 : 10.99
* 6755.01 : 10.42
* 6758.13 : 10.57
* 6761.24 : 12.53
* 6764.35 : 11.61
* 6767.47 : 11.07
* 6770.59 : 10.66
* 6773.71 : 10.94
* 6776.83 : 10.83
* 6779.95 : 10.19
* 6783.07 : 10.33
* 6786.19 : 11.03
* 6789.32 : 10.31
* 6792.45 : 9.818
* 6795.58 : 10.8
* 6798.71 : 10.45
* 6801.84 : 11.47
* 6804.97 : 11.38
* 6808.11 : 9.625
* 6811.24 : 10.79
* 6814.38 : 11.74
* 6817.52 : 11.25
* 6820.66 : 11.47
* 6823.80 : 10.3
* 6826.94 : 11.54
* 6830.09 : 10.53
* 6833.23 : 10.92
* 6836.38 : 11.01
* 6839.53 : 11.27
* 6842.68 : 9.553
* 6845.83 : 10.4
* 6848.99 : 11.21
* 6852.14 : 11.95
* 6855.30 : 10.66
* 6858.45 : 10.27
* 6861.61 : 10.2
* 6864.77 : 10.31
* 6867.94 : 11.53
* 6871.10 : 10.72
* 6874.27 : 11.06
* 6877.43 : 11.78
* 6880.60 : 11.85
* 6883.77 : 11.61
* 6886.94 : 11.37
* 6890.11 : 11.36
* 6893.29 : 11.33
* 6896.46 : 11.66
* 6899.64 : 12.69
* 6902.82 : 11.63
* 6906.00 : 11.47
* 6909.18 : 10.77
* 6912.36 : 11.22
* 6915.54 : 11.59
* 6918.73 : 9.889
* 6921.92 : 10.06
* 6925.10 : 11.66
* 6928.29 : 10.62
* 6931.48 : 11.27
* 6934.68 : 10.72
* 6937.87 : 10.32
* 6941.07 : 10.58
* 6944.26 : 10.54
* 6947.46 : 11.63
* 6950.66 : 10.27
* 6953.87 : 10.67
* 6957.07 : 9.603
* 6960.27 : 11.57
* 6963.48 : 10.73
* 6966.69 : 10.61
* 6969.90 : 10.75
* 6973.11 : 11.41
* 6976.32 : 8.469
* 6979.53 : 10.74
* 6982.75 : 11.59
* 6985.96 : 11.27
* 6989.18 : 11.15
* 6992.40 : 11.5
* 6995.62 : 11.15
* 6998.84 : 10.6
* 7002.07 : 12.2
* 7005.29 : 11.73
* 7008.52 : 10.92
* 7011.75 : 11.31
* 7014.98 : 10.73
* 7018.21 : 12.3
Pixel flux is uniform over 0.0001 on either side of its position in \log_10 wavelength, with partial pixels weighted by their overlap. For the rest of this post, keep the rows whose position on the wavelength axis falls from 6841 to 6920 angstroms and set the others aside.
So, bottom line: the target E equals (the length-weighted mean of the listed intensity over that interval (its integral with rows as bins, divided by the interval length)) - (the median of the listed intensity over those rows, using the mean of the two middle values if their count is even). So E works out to -0.20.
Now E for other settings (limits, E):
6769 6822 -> -0.03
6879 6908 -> 0.04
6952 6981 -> -0.23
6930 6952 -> 0.18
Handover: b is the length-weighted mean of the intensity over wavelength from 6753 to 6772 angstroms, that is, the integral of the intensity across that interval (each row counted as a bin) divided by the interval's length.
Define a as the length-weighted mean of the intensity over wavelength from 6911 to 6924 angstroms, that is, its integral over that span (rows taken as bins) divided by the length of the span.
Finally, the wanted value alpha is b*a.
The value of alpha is 119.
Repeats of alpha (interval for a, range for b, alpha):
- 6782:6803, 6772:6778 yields 115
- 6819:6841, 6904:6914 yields 123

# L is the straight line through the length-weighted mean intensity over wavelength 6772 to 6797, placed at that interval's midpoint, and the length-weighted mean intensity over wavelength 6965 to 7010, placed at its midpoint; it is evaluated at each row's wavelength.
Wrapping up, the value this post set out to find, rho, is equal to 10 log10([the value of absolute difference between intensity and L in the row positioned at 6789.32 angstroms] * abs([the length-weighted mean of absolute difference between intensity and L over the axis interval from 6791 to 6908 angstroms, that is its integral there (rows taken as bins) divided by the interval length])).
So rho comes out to -8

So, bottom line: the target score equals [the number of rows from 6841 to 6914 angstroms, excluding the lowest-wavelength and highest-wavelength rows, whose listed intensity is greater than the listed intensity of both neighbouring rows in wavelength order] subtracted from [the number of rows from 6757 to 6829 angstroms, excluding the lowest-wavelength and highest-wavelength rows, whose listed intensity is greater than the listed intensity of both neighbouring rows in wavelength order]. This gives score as 3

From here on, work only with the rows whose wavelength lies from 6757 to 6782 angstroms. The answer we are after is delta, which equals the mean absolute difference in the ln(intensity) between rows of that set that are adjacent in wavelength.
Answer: 0.061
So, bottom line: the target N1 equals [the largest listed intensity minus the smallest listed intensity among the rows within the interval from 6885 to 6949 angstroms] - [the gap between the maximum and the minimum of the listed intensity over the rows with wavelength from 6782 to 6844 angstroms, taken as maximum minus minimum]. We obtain 0.61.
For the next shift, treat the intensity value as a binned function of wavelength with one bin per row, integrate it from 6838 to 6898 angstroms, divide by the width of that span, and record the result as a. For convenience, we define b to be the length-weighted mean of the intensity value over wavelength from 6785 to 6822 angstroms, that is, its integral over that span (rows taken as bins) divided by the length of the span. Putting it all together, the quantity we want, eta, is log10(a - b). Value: -0.66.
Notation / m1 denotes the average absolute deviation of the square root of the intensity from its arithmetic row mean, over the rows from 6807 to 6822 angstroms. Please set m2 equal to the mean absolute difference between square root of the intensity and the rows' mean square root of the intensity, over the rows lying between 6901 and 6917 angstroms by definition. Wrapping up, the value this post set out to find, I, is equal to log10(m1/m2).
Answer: 0.4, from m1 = 0.09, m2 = 0.04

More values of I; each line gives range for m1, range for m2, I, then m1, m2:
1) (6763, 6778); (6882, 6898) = 0.3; 0.04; 0.02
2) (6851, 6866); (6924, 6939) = 0.1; 0.08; 0.07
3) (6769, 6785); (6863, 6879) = -0.2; 0.04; 0.07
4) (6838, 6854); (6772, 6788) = 0.3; 0.11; 0.05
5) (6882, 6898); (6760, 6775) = -0.6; 0.02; 0.08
